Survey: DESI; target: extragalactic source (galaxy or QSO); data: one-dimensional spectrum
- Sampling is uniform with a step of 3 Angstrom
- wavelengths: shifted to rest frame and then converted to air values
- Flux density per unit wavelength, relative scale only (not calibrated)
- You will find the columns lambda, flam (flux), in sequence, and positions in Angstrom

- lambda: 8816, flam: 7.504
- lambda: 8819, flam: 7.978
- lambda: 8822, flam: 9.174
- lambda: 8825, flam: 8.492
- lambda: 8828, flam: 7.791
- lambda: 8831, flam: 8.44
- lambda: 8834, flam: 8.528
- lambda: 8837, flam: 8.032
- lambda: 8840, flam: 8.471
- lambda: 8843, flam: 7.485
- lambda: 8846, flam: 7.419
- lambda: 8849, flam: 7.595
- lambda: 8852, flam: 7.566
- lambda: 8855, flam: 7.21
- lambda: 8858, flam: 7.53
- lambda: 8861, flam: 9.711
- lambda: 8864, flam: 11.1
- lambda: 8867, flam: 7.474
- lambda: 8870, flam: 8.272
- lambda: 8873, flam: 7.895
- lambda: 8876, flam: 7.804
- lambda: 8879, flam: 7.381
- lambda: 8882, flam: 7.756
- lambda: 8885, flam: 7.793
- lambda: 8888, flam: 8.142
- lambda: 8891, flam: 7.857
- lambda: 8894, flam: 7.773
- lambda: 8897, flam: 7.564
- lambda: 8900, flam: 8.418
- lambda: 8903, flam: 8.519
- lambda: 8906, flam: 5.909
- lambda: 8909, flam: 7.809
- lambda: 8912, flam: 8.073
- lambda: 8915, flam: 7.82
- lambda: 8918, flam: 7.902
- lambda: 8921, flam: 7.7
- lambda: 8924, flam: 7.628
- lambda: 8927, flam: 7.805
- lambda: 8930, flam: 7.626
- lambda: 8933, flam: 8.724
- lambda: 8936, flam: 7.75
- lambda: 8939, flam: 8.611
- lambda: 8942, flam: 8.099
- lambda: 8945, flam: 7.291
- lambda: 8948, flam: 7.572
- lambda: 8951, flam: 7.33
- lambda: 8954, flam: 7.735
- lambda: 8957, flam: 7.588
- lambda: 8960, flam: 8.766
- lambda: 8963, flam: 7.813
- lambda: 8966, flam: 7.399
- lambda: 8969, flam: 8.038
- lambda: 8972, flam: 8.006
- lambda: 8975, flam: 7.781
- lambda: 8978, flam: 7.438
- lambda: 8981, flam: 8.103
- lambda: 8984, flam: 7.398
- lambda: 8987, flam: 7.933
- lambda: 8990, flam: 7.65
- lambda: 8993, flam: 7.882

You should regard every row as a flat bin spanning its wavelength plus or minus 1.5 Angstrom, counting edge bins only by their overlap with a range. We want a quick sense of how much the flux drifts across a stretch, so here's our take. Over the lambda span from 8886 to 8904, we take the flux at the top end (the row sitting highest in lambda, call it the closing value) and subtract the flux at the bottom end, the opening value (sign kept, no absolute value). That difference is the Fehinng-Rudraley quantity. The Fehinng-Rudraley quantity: 0.38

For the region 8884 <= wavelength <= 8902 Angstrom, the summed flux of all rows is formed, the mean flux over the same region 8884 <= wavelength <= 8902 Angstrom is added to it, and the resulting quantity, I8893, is 55.5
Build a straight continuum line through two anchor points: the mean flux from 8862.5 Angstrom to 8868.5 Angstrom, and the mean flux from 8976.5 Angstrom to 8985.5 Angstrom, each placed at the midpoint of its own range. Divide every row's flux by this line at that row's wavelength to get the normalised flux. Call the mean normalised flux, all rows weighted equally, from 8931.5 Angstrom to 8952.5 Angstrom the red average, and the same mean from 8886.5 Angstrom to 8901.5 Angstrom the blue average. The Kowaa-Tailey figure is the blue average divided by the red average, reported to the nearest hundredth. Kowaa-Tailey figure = 0.93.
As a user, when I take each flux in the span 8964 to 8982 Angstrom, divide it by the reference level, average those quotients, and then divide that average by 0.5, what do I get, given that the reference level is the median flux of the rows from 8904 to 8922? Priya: 1.99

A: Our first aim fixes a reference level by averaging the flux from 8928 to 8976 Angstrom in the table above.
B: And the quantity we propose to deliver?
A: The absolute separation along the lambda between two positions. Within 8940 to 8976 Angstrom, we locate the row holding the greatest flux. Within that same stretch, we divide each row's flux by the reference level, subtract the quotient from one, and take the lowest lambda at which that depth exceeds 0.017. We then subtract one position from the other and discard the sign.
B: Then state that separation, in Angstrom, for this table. 15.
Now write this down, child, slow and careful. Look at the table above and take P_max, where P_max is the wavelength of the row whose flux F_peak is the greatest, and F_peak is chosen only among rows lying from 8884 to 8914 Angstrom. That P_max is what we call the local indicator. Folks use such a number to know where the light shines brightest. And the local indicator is 8903 Angstrom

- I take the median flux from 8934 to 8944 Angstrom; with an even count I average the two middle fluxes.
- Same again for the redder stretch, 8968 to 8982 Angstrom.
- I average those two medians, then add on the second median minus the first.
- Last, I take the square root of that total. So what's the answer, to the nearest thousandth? 2.821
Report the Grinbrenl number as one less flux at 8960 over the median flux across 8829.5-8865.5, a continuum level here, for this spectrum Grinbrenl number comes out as -0.12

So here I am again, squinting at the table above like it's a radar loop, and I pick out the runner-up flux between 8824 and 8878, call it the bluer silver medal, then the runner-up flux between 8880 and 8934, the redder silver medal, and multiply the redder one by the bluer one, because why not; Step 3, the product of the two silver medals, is 82.7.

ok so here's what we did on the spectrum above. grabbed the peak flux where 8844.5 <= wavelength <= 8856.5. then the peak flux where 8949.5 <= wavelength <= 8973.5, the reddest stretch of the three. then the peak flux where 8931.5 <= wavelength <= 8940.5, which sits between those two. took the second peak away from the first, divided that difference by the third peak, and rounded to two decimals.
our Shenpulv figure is -0.13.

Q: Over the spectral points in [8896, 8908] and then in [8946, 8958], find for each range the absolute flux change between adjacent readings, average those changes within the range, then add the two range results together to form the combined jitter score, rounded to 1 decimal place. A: 1.5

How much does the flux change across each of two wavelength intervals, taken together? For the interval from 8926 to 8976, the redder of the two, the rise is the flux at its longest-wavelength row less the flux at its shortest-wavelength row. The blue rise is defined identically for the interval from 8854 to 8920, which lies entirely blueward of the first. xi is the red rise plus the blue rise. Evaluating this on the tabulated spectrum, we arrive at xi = 0.67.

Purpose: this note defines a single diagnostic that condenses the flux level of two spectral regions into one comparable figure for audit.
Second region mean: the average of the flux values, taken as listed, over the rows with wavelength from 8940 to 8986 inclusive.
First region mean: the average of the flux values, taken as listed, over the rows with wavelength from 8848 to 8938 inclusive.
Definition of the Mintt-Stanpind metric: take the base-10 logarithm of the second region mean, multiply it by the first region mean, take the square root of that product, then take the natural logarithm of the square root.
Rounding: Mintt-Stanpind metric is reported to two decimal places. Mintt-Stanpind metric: 0.98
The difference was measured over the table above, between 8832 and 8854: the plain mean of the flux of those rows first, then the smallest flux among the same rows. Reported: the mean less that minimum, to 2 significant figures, 0.45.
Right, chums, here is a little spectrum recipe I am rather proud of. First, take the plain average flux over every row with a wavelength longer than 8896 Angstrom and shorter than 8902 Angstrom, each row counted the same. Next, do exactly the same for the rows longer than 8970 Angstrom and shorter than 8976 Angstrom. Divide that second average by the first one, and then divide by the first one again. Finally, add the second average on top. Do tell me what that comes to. 8.0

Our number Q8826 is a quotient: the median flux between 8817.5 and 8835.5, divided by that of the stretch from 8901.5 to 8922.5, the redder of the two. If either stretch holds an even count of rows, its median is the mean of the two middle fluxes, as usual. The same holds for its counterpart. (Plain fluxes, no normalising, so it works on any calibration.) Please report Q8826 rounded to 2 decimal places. 1.08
